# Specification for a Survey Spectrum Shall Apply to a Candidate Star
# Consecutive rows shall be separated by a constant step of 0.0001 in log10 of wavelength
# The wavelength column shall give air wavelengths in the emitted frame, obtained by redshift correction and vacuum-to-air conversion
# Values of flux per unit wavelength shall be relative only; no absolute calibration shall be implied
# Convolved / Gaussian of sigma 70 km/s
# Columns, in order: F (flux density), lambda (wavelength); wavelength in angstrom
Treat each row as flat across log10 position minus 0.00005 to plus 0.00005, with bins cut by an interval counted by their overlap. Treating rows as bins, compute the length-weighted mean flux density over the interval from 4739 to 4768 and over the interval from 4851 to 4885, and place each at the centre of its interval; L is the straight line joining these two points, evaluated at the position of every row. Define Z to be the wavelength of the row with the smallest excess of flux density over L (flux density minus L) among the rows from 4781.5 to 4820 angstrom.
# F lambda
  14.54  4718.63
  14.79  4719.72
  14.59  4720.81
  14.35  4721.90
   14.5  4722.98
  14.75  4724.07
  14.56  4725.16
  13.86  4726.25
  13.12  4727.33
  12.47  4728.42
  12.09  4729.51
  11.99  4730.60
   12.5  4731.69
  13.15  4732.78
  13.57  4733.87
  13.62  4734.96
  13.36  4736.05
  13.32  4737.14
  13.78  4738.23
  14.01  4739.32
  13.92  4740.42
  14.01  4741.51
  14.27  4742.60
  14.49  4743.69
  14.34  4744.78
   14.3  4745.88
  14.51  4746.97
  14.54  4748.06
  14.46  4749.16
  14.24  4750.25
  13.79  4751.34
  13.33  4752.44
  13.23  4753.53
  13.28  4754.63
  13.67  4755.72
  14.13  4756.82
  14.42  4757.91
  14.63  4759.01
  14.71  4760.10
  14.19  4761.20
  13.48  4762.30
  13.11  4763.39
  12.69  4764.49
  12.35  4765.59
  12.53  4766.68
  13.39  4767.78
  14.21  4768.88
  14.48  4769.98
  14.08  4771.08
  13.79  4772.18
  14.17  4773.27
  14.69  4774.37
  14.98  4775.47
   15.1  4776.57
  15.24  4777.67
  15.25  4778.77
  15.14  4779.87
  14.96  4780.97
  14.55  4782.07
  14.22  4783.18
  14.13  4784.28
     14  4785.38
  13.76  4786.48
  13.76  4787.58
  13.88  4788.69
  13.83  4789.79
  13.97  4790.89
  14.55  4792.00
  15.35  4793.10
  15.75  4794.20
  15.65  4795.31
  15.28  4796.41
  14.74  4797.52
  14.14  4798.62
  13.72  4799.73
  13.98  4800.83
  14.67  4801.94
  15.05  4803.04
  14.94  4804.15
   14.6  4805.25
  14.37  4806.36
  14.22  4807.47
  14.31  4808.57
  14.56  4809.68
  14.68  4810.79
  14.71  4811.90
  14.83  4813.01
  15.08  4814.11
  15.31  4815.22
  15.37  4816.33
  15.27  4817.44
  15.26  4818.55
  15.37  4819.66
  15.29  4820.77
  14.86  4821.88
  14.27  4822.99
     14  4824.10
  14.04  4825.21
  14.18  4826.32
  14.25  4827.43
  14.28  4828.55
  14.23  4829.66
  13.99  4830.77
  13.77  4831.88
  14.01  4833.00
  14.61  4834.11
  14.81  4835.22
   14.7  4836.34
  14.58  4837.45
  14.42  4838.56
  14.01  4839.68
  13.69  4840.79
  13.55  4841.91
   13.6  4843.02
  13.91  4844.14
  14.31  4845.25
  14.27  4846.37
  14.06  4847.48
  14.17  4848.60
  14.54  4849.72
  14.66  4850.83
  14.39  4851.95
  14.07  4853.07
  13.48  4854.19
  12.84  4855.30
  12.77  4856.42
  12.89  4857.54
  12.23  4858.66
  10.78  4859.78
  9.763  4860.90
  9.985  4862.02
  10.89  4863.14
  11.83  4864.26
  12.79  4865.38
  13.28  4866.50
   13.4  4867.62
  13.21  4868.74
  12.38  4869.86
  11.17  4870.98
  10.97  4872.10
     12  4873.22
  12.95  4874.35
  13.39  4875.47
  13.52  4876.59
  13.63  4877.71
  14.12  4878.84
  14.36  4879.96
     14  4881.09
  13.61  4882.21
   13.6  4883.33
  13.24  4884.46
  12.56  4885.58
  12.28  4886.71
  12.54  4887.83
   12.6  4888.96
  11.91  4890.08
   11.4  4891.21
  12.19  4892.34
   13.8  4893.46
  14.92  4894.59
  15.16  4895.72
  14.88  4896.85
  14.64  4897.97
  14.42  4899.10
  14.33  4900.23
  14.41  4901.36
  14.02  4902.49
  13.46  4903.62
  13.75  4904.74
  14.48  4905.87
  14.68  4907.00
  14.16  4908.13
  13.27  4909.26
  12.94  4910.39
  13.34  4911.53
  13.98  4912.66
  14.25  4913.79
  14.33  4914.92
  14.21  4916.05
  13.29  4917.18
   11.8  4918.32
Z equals 4786.48 angstrom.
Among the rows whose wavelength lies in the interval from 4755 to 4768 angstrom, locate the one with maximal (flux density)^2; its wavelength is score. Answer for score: 4760.10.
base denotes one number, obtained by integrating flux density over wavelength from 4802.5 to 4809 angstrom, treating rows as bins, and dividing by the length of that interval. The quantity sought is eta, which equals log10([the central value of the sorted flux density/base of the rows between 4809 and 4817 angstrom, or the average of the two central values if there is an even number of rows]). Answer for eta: 0.01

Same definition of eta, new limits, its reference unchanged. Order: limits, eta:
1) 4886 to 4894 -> -0.07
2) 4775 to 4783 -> 0.01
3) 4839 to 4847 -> -0.02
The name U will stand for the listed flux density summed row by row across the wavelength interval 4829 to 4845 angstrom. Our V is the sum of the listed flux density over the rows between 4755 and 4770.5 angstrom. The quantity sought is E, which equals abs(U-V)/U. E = 0.03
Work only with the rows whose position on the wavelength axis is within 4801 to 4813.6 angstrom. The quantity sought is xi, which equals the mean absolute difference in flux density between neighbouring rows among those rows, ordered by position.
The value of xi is 0.18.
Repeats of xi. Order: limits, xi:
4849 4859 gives 0.35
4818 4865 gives 0.33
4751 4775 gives 0.39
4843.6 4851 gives 0.21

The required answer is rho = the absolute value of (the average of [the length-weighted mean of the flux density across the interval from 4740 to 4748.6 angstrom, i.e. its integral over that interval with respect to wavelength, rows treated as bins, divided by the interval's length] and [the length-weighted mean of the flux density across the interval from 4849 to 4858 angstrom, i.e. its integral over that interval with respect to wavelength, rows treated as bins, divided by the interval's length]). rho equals 14.02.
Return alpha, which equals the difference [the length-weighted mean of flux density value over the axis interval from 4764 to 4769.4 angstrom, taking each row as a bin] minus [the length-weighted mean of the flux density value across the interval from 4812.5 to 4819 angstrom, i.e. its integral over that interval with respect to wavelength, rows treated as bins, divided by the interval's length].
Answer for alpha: -2.17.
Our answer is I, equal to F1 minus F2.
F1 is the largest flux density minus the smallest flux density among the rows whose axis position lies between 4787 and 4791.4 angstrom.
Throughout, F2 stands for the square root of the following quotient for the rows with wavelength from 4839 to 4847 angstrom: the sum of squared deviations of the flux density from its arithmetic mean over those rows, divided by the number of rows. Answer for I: -0.1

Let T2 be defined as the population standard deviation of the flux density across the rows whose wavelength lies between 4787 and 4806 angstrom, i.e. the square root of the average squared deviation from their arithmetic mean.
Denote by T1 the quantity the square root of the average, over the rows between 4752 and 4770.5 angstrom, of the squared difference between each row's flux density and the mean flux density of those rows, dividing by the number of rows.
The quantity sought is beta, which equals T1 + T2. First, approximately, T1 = 0.72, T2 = 0.7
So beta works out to 1.38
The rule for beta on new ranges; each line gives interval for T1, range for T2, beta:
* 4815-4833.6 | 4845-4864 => 2.19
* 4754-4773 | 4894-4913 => 1.34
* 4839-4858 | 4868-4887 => 1.52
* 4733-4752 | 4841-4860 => 1.36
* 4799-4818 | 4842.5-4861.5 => 1.77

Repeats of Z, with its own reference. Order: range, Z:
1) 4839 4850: 4841.91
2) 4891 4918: 4891.21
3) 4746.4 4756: 4753.53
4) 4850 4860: 4859.78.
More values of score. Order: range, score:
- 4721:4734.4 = 4724.07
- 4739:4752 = 4748.06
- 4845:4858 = 4850.83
